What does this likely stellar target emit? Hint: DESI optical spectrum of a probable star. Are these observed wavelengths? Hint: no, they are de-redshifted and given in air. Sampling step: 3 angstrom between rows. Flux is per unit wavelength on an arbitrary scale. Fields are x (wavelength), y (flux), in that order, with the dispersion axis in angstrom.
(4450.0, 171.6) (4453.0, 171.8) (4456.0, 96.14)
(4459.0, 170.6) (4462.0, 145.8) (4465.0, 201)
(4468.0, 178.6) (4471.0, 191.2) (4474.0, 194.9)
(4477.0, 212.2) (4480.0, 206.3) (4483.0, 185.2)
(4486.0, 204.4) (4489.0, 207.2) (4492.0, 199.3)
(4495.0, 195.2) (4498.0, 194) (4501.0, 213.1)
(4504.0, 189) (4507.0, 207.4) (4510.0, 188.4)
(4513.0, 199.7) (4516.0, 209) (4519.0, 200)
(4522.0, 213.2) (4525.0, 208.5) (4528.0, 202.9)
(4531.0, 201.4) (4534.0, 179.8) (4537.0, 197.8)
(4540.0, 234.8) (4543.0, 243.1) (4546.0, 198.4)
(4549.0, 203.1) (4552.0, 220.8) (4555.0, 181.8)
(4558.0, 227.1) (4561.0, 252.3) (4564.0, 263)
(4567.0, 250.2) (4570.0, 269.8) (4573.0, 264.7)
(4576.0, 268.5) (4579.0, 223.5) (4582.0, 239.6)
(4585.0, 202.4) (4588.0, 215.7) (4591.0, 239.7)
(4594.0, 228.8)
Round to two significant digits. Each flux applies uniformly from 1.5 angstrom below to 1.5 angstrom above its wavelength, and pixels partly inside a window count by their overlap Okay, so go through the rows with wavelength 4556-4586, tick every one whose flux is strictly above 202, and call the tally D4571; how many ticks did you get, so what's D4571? 10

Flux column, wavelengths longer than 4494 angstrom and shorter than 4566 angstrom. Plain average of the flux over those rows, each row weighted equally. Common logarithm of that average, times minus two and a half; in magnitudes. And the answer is -5.80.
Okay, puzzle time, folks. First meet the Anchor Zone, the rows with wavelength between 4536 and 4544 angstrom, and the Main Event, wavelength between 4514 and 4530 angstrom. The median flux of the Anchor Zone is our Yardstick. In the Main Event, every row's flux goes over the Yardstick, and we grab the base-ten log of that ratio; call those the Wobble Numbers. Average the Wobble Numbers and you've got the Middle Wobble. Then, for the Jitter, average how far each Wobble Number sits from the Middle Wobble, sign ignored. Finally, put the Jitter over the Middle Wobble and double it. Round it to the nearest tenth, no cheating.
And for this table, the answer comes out -0.3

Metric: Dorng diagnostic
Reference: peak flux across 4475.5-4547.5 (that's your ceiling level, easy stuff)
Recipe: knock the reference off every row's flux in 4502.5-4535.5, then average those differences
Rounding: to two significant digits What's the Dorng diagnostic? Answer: -43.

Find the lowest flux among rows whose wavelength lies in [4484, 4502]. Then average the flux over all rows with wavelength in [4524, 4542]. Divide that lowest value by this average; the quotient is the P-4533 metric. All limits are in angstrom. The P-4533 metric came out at 0.95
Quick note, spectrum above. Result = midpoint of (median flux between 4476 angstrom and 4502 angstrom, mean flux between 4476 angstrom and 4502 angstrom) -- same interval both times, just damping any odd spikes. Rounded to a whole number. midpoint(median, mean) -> 203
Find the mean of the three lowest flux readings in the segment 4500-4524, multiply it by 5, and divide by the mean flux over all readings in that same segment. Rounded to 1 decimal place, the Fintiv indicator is 4.8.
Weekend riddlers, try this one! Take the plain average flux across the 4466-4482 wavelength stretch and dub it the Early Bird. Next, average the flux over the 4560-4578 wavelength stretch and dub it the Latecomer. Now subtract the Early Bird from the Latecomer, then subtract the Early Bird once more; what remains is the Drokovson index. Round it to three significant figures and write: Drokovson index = -132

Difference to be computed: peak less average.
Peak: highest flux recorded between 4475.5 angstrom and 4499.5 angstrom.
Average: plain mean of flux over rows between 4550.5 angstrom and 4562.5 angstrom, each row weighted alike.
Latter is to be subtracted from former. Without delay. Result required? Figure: -8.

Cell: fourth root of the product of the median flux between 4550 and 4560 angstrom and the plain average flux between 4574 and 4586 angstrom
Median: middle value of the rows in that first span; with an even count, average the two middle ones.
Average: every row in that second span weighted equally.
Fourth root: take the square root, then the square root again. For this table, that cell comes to 15.1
